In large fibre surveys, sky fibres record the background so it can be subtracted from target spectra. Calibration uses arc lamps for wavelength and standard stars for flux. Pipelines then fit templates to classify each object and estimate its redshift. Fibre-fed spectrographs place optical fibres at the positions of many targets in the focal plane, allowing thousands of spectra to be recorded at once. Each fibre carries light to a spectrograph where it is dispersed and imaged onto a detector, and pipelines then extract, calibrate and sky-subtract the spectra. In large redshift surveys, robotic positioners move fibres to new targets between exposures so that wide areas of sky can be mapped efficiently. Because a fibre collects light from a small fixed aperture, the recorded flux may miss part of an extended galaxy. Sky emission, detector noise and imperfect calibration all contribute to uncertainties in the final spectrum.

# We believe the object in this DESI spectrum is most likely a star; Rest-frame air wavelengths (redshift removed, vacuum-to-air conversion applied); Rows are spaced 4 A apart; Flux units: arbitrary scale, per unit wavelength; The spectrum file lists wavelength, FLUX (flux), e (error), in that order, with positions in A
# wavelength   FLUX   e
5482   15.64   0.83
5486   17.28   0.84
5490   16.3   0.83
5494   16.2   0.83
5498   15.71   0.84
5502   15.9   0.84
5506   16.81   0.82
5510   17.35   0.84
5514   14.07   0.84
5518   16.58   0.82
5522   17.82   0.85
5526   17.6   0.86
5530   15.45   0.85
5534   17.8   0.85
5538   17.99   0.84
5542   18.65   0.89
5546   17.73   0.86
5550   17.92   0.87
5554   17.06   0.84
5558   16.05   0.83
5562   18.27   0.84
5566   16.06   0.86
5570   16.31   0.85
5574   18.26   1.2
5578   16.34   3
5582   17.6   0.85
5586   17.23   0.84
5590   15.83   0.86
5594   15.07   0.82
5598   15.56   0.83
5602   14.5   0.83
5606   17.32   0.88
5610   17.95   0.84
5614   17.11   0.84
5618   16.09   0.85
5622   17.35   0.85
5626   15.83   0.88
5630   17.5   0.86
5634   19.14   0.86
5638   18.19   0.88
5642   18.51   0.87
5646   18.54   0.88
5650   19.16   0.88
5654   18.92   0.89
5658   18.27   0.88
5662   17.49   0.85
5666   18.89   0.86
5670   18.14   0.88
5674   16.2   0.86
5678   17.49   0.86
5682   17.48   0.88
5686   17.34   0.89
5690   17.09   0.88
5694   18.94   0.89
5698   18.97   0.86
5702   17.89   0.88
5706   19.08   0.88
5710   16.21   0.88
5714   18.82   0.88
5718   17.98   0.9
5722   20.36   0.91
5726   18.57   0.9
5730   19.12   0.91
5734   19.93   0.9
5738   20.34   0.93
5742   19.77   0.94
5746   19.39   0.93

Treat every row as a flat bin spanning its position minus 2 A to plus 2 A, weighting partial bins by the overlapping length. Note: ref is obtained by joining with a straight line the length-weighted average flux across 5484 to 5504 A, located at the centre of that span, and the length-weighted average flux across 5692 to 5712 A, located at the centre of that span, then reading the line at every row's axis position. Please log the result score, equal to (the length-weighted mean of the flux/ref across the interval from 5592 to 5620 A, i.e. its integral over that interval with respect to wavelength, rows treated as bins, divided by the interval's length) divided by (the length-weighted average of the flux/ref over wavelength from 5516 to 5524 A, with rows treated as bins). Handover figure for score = 0.90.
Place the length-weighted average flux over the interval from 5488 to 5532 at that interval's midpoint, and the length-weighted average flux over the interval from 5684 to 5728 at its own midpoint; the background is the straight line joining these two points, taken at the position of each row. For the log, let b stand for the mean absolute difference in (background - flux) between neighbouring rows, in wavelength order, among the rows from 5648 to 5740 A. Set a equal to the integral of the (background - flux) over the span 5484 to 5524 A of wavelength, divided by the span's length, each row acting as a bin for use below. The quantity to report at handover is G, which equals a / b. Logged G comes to -0.11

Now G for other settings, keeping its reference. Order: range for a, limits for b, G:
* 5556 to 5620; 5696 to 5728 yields 0.29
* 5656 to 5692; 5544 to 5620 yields 0.32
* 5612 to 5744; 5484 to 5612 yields -0.16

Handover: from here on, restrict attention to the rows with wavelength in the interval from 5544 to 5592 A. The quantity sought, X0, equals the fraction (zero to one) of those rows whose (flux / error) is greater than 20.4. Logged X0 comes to 0.4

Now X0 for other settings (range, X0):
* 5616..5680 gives 0.7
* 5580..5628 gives 0.3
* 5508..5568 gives 0.6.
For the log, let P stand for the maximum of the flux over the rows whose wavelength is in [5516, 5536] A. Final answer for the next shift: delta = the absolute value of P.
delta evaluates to 17.8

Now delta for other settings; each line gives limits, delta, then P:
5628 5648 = 19.1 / 19.14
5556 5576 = 18.3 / 18.27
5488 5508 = 16.8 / 16.81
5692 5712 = 19.1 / 19.08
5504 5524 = 17.8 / 17.82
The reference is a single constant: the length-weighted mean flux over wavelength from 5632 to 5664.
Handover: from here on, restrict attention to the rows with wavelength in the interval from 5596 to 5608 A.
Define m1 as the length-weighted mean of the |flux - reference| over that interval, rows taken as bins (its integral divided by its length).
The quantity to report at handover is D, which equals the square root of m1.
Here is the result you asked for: 1.65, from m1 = 2.7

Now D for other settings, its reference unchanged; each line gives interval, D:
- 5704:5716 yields 1.03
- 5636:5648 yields 0.35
